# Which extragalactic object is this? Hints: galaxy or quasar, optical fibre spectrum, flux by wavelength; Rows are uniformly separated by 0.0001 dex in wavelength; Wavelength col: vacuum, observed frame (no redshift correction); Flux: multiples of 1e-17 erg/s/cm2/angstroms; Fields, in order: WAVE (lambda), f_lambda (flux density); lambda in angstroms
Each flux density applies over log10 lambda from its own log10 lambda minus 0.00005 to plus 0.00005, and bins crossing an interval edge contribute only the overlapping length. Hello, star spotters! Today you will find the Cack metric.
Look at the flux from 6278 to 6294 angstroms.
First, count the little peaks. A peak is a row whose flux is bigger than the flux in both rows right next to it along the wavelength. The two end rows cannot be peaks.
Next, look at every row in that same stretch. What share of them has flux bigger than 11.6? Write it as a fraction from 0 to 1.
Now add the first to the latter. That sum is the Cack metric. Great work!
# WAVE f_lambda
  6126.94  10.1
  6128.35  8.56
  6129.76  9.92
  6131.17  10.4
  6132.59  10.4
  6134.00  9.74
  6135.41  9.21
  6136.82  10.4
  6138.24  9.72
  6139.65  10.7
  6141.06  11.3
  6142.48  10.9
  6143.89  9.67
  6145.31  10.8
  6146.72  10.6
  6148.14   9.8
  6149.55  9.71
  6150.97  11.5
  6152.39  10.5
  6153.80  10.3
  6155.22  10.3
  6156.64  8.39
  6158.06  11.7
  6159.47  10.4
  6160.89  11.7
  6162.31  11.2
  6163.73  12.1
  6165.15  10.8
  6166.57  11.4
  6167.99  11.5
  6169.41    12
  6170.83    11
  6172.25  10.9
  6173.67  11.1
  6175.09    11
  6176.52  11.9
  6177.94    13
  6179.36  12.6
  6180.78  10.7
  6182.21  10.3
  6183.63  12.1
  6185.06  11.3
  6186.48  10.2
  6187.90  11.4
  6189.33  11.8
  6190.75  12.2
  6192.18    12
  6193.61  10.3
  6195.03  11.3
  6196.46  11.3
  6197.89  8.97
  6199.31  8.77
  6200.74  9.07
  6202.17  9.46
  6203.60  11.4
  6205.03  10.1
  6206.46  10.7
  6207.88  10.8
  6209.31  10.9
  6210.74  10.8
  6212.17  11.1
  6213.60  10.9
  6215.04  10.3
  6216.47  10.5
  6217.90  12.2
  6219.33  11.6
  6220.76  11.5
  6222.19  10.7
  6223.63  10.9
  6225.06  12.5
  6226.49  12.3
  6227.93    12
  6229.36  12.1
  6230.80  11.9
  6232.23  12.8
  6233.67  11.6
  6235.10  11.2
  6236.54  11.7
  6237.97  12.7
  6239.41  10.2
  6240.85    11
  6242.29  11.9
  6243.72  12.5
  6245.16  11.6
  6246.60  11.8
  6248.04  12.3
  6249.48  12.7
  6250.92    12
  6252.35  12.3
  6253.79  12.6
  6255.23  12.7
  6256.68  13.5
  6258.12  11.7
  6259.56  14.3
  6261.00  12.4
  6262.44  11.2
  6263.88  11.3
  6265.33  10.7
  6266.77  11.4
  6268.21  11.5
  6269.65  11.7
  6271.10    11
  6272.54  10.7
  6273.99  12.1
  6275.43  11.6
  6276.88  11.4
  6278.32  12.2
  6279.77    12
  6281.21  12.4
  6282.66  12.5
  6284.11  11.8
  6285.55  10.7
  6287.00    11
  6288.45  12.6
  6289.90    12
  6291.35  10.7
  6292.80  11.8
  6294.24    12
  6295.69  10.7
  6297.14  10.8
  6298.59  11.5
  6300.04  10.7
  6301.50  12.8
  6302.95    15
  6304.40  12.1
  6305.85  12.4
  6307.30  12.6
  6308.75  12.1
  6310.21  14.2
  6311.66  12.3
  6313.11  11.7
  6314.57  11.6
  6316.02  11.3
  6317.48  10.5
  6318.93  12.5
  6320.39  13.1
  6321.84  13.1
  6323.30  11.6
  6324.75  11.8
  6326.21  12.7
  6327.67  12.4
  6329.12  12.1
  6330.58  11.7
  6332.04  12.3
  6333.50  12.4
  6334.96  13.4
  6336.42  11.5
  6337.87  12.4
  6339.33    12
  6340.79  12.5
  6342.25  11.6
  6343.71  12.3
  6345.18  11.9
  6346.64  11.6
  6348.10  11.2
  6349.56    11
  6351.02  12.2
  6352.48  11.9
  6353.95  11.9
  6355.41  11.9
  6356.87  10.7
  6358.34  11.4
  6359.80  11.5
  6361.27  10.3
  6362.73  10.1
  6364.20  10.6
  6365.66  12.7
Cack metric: 2.7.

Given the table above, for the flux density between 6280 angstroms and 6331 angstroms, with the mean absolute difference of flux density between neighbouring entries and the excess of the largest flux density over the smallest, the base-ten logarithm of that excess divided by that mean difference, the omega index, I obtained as 0.71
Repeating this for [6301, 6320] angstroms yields 0.59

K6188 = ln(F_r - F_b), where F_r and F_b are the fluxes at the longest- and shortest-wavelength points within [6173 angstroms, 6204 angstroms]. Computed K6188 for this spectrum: -1.2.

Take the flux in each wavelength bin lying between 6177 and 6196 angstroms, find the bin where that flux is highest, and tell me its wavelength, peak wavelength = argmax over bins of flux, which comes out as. 6177.94 angstroms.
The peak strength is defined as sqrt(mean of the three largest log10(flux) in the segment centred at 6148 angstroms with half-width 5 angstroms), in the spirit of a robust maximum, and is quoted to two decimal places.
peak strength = 1.02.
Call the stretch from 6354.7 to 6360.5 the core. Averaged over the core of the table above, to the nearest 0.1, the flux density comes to 11.4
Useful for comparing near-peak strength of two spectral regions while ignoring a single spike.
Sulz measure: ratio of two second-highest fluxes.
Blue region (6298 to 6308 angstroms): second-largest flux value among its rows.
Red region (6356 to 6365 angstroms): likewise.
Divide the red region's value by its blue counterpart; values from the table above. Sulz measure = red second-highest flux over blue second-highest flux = 0.89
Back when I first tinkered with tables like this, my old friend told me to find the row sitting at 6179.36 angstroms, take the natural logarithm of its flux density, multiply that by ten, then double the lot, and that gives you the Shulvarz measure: 50.7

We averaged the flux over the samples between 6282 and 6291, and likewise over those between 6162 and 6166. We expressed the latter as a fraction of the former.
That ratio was 0.97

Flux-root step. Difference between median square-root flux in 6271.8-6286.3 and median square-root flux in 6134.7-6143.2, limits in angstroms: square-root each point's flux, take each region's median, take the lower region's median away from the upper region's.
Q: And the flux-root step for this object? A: 0.20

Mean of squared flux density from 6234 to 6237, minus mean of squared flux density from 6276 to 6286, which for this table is -10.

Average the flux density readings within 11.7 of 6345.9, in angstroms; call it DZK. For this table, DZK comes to 11.9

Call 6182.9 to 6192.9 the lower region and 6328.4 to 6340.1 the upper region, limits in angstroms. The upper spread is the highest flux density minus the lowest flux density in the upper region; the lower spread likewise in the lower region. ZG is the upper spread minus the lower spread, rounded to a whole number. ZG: 0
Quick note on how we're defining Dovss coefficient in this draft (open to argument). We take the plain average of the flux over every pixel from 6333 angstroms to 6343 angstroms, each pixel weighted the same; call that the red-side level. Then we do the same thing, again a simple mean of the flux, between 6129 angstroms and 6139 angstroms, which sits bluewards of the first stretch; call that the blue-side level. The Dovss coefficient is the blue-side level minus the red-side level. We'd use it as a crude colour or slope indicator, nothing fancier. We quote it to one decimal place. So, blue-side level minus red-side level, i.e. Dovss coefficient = -2.3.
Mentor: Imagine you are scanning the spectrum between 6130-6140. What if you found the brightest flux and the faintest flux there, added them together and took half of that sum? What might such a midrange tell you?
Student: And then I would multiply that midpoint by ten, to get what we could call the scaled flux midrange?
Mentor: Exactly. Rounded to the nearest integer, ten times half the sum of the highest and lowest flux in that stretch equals 100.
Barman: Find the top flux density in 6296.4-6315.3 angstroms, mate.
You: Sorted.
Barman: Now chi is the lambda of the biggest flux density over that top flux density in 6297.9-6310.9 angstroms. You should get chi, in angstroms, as 6302.95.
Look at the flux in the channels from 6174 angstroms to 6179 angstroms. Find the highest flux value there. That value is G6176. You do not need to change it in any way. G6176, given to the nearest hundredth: 13.00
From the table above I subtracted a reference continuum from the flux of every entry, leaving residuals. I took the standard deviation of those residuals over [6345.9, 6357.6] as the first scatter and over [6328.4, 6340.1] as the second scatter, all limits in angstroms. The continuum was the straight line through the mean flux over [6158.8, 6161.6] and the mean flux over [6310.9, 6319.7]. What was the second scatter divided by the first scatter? 1.1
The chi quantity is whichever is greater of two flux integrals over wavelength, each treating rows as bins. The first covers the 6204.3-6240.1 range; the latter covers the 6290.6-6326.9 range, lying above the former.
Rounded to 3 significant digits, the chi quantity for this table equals 438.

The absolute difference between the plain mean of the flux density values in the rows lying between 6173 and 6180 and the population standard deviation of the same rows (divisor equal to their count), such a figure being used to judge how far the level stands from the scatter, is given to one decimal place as 11.1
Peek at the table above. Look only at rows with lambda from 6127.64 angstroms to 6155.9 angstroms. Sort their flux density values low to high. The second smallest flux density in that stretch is 9.21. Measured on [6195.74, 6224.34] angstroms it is 8.97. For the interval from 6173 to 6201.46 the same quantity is 8.97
